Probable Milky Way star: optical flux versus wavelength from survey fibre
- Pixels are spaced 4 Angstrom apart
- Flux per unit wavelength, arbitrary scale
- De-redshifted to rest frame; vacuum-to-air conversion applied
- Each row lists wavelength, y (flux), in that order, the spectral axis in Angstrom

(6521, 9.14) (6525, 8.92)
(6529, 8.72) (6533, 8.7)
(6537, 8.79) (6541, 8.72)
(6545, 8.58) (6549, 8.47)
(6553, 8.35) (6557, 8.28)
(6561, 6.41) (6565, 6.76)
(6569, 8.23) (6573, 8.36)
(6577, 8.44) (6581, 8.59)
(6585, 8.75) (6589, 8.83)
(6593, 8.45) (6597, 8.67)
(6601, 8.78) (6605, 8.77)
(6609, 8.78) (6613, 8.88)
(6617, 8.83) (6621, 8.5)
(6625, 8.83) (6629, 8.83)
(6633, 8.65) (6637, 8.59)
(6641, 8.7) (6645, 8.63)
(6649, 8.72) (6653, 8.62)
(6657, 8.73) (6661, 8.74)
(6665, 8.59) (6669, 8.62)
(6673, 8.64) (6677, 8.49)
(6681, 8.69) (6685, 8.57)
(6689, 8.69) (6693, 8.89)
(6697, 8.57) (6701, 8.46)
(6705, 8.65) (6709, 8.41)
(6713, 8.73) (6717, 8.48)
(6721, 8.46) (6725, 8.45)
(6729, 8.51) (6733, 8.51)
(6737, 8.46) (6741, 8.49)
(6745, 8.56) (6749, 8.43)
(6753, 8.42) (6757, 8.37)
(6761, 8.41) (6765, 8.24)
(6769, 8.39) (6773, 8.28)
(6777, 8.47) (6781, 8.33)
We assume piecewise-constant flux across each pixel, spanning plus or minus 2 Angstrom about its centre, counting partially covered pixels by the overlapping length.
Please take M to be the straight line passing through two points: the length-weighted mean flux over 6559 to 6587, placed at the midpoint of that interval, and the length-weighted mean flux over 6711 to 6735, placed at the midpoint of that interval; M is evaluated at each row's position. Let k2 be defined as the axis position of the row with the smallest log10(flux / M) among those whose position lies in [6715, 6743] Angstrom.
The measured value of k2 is 6737 Angstrom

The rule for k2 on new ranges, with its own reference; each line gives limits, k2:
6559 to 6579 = 6561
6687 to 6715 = 6709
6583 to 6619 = 6593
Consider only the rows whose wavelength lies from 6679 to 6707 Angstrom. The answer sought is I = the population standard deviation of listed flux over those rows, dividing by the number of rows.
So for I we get 0.13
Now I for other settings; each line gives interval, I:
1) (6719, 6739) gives 0.03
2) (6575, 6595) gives 0.16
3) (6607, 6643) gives 0.12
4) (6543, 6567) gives 0.88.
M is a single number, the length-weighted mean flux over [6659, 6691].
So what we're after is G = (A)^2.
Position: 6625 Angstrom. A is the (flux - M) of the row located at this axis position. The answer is 0.041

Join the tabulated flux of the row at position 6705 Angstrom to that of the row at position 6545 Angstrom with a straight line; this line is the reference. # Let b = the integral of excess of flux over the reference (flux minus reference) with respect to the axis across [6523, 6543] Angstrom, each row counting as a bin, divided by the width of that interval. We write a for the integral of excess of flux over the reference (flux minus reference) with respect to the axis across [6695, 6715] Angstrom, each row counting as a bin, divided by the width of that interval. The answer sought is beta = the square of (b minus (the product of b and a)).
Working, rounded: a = -0.09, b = 0.20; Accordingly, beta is 0.045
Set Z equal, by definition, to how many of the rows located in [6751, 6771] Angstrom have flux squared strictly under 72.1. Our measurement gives 5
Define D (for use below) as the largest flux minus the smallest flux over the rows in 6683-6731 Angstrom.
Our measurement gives 0.48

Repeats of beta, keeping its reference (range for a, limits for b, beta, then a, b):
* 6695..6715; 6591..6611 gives 0.009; -0.09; 0.09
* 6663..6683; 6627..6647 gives 0.004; -0.03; 0.06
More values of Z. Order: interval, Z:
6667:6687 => 1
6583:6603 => 1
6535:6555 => 2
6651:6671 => 0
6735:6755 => 4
